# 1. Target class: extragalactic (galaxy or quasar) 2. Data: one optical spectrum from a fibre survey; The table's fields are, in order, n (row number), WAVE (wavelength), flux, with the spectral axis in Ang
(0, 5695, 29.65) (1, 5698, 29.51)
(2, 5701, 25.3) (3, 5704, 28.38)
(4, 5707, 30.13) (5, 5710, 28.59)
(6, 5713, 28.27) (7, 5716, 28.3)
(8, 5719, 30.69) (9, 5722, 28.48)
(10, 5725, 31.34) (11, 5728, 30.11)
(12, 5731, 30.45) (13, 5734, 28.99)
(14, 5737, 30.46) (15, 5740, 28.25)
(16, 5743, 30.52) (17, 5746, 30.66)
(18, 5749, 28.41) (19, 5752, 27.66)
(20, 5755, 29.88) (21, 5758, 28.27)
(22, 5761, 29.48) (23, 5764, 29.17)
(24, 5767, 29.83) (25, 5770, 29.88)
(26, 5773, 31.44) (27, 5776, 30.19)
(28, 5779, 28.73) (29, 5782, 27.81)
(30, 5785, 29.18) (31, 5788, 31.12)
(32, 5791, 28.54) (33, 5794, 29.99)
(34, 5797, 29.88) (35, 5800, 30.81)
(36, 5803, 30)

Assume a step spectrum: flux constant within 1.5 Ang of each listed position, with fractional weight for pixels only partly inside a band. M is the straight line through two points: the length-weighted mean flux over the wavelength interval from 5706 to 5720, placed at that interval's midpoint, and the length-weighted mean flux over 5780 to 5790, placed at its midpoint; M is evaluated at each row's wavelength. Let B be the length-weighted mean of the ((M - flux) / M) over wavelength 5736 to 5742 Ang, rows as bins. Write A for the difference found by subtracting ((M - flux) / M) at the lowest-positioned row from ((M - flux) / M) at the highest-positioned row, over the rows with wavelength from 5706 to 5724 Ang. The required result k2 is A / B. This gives -9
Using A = 0.06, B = -0.006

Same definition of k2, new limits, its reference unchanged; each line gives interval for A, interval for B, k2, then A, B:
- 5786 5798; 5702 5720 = 6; 0.04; 0.007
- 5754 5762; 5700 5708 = 0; 0.01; 0.039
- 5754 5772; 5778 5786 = 0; 0.00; 0.026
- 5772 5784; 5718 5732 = -3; 0.12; -0.036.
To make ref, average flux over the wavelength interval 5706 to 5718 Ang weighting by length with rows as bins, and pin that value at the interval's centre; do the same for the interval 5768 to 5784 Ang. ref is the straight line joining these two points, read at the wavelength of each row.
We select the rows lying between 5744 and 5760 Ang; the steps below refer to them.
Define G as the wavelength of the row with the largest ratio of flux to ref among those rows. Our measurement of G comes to 5746 Ang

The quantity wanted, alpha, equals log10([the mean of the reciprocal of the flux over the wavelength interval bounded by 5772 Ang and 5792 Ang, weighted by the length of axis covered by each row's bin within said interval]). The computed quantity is -1.47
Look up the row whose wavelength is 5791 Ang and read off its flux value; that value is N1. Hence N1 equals 28.54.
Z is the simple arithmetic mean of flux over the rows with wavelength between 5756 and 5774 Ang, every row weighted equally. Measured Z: 29.7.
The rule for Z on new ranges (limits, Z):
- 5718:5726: 30.2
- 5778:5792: 29.1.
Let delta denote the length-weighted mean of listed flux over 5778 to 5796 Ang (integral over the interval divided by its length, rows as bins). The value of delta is 29.3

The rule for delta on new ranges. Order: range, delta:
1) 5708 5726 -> 29.2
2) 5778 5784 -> 28.3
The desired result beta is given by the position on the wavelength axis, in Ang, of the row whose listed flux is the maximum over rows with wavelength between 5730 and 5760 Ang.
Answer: 5746 Ang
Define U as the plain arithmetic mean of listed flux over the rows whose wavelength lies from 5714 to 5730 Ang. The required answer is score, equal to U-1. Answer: 28.8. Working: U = 29.8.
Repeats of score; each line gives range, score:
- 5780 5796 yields 28.3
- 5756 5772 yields 28.3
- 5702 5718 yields 27.7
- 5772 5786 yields 28.5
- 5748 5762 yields 27.7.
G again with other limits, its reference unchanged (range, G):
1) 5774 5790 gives 5788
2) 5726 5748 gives 5746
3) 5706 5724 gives 5719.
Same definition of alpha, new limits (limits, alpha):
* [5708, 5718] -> -1.46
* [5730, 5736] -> -1.47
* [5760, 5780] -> -1.47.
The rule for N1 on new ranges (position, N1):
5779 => 28.73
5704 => 28.38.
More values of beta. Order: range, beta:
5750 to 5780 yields 5773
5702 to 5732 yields 5725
